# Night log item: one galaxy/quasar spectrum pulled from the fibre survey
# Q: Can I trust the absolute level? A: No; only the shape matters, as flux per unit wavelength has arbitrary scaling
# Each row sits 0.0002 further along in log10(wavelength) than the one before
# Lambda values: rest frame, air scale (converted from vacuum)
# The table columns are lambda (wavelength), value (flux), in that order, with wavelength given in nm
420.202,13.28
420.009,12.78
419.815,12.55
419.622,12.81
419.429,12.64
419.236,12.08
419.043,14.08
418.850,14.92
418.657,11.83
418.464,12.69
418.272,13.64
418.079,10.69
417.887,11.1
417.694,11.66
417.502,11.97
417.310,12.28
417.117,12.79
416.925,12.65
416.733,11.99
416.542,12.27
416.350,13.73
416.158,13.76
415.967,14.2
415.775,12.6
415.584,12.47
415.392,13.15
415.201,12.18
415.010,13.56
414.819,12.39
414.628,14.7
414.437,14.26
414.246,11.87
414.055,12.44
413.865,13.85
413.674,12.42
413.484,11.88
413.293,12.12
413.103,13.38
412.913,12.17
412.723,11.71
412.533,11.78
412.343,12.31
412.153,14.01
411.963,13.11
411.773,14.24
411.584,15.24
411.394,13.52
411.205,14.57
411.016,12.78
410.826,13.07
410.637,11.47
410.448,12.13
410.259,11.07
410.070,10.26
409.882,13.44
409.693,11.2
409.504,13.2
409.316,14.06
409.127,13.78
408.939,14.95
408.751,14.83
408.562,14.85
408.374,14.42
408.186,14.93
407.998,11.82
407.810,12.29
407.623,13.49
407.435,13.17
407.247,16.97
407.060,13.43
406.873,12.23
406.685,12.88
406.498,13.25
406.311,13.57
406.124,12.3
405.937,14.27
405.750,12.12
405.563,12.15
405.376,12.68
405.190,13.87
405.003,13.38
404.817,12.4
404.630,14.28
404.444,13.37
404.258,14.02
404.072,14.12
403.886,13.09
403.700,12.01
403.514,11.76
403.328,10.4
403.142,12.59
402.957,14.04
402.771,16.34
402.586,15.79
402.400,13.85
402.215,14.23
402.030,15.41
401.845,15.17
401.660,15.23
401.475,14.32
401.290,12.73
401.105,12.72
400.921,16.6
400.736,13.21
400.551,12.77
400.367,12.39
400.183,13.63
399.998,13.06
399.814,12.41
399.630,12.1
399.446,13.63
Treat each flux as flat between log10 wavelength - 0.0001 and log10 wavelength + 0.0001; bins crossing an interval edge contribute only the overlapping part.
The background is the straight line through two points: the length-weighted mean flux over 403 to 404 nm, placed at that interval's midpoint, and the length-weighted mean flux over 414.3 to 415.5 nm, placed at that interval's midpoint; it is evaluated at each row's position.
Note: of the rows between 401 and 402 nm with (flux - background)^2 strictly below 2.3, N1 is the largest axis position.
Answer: 401.290 nm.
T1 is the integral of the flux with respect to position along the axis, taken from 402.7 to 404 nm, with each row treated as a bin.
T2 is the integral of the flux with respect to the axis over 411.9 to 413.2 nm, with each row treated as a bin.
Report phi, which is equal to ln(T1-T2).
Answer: -1.3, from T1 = 16.7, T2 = 16.4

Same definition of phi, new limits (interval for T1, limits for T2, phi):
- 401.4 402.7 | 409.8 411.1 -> 1.3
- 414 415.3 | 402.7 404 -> -1.2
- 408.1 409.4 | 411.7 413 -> 0.9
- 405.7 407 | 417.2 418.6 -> -2.5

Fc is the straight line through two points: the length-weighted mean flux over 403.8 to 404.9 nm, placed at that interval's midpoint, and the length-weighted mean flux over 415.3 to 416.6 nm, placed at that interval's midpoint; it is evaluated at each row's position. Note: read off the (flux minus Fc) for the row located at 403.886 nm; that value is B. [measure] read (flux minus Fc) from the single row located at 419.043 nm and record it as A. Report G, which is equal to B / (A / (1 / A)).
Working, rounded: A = 0.99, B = -0.5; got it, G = -0.5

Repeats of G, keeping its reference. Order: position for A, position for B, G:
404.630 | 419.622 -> -0.5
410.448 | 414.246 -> -0.9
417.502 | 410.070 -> -2.3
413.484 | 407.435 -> -0.2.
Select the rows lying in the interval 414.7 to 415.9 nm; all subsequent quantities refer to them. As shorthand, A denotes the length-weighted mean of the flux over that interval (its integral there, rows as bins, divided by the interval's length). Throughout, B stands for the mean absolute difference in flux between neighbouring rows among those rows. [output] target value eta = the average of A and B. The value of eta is 6.8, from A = 12.8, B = 0.9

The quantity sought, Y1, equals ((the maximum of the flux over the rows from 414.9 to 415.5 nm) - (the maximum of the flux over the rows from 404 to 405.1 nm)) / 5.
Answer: -0.1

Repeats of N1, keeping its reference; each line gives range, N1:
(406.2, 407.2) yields 407.060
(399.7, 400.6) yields 400.551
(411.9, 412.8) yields 412.723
